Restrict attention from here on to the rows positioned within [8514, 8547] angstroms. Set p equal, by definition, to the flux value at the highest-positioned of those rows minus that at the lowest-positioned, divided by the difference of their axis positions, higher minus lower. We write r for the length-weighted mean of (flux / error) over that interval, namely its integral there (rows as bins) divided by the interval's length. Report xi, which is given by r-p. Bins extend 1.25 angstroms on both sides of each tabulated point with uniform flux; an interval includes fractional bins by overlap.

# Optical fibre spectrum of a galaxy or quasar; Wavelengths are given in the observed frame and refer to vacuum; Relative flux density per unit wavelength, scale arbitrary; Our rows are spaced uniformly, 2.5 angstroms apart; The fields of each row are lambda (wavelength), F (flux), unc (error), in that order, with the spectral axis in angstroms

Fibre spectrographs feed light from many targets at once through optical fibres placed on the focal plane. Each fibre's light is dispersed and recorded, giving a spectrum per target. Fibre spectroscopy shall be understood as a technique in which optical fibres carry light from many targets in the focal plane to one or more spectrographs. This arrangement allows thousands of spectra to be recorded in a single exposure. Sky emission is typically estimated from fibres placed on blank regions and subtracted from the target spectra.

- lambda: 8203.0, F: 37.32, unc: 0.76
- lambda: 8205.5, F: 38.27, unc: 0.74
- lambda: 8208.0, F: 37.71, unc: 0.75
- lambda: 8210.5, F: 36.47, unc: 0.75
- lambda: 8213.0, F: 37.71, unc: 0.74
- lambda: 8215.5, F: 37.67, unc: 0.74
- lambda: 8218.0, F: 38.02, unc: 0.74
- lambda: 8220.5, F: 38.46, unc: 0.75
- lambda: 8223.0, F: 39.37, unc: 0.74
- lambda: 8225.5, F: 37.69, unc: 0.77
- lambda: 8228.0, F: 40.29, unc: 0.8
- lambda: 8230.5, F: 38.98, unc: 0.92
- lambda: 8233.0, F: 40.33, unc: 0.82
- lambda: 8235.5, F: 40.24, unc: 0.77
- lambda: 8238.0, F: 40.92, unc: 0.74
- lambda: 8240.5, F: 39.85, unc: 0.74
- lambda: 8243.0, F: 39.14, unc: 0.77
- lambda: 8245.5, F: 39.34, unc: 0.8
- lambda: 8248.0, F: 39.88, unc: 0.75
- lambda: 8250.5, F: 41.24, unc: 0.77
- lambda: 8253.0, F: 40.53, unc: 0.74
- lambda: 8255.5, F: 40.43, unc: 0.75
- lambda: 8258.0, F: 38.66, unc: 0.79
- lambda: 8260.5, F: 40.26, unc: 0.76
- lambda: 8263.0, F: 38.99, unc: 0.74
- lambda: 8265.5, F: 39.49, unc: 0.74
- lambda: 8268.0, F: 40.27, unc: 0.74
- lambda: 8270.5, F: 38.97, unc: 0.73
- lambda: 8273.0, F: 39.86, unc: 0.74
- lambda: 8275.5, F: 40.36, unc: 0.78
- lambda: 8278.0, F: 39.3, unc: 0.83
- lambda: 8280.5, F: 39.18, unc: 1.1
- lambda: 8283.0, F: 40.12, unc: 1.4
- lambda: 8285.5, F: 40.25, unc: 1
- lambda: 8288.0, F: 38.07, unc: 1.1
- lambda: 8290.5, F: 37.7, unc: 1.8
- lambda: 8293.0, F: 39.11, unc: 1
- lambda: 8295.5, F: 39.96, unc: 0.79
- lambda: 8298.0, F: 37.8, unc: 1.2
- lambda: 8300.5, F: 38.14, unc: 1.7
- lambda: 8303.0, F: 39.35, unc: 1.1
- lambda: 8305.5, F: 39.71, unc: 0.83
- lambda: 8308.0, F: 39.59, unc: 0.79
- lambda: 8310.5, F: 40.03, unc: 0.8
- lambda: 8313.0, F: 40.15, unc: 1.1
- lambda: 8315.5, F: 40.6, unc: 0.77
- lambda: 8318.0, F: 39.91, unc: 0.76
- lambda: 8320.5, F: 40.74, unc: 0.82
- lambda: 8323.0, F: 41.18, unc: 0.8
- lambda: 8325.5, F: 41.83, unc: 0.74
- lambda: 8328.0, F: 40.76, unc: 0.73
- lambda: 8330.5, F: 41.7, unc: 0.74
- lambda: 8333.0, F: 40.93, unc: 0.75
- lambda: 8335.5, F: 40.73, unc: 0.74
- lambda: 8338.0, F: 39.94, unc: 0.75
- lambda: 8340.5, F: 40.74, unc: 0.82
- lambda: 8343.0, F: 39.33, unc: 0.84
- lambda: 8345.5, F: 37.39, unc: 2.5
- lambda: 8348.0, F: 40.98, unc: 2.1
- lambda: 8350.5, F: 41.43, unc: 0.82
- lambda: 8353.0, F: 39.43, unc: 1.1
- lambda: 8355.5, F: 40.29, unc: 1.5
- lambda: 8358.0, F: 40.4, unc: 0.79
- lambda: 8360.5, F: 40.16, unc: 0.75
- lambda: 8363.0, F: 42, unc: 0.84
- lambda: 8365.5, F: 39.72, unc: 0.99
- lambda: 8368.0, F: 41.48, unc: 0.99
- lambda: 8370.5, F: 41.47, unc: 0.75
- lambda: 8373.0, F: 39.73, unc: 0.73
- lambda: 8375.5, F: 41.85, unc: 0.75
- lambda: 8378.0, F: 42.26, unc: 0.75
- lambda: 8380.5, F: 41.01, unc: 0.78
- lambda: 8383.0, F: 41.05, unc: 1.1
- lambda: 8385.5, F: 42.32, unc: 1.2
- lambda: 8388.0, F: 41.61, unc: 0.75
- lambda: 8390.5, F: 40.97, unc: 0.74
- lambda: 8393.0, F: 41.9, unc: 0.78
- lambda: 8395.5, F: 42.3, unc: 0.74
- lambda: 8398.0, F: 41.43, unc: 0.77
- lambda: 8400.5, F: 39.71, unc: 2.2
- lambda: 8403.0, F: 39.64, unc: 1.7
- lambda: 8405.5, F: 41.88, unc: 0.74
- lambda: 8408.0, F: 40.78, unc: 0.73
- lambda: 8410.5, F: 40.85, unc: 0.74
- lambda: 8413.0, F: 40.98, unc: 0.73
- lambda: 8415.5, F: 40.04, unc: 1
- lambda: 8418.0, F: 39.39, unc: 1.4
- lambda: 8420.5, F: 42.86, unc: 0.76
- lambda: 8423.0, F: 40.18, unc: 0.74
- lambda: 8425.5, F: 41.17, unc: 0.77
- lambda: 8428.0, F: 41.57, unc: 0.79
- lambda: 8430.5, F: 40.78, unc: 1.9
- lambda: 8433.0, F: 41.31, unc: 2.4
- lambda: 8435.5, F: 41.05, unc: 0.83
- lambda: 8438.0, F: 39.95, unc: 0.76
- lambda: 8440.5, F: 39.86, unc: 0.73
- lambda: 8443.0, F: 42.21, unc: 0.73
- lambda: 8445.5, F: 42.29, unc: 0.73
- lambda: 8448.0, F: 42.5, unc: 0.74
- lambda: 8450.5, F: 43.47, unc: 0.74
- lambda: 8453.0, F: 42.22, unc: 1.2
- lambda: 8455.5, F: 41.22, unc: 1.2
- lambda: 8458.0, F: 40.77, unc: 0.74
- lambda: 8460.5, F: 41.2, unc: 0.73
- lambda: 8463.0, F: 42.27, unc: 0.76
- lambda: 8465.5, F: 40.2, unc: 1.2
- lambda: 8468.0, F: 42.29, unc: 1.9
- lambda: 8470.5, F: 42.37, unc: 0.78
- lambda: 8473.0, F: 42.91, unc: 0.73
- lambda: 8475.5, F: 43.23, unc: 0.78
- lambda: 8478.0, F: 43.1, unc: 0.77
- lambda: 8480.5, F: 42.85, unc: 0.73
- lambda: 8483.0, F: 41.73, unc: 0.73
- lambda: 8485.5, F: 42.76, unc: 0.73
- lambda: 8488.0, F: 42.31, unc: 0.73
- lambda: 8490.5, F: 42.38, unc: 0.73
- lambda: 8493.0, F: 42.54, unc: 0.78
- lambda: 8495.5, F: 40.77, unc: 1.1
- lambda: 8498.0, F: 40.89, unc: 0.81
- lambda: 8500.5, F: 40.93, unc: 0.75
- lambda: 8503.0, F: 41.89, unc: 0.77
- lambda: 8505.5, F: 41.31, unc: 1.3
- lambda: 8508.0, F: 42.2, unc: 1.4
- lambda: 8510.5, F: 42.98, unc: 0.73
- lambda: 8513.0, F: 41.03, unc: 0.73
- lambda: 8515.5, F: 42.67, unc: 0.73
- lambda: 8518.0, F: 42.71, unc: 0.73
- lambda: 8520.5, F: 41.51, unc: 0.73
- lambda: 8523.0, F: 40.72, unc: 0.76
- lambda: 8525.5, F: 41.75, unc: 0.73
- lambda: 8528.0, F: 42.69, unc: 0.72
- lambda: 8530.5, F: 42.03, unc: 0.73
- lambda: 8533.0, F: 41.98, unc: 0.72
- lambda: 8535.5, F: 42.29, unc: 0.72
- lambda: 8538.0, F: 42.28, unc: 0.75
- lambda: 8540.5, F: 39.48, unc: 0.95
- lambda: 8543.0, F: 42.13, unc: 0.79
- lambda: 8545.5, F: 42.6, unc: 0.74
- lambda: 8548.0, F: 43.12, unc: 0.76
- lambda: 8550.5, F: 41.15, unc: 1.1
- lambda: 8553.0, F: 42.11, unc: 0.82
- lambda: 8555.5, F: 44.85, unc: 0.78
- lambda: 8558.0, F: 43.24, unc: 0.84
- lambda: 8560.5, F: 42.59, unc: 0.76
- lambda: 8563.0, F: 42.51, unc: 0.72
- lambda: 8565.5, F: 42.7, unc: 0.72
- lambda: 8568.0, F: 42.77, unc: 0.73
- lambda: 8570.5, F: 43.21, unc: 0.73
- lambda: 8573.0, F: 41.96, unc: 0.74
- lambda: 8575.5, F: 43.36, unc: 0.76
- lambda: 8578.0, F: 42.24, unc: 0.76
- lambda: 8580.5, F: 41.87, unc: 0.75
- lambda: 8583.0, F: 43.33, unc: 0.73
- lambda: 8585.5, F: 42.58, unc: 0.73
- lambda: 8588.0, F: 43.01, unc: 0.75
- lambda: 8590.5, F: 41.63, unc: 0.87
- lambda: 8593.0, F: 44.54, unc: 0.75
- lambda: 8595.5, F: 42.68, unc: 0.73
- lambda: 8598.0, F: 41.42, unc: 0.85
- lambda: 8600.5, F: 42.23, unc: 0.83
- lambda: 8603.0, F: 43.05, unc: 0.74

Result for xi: 56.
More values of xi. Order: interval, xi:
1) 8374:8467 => 48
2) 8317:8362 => 46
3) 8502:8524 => 51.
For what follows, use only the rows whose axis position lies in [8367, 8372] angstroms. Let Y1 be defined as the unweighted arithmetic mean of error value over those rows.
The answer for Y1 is 0.87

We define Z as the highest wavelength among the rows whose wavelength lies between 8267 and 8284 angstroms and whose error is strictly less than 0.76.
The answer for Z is 8273.0 angstroms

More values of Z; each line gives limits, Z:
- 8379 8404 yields 8395.5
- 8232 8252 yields 8248.0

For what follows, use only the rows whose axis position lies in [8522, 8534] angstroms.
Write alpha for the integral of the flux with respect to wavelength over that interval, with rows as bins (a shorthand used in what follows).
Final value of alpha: 502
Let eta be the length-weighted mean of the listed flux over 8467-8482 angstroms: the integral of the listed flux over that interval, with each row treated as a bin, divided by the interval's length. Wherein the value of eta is 42.8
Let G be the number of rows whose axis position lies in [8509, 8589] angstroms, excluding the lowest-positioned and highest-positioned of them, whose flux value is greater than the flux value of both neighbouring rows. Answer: 8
